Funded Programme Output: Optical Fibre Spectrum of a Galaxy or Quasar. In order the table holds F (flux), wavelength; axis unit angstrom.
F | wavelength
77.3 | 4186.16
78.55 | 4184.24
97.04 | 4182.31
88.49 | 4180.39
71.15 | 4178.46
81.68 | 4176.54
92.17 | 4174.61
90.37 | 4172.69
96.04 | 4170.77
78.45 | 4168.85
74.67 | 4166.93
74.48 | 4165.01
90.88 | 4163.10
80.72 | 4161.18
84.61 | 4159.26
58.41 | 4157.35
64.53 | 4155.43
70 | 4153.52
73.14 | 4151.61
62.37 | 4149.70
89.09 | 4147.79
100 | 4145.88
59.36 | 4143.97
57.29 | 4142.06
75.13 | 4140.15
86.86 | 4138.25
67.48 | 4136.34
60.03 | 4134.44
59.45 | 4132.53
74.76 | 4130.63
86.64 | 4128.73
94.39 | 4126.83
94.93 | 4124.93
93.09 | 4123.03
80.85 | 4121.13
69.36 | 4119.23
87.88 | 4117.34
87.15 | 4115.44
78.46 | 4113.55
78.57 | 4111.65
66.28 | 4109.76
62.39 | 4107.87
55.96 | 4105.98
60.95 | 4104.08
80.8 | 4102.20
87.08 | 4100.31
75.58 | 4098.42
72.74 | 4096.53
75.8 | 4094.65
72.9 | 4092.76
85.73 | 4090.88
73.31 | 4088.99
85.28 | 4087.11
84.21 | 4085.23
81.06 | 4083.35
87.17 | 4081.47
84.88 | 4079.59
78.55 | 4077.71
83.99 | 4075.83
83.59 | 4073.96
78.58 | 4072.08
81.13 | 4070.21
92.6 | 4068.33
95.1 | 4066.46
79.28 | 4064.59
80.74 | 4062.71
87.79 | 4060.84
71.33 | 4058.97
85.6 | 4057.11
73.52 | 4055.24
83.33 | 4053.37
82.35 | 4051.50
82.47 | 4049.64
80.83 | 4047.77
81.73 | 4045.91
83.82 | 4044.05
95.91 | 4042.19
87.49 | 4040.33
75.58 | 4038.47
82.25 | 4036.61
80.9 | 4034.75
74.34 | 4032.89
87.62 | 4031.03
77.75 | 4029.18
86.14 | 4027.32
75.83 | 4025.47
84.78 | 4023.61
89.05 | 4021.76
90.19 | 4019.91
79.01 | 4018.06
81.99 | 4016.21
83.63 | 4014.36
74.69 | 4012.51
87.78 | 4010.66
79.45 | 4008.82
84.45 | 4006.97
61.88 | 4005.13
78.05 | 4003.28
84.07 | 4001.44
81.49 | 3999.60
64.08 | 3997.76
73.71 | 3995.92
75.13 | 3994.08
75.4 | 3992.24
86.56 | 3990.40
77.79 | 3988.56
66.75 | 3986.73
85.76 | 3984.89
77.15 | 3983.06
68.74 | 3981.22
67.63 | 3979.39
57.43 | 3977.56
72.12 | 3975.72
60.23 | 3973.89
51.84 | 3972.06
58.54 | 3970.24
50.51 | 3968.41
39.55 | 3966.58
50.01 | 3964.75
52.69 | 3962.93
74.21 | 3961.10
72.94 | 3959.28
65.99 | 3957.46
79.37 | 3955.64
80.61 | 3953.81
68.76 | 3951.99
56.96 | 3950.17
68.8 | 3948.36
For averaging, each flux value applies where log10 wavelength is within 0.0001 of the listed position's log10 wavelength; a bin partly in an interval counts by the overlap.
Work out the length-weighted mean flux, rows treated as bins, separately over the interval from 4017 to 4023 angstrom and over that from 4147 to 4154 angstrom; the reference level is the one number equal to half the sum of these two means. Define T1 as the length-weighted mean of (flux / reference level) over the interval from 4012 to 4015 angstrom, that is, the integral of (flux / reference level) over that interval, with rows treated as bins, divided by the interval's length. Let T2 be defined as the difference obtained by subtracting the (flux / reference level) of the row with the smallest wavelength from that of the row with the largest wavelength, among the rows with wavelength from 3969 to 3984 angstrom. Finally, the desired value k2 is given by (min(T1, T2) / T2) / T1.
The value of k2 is 1.01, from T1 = 0.99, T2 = 0.23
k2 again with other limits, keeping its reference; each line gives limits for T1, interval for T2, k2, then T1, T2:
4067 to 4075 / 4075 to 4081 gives 0.94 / 1.06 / 0.01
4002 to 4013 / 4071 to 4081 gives 1.02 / 0.98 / 0.08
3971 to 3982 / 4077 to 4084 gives 1.27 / 0.79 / 0.03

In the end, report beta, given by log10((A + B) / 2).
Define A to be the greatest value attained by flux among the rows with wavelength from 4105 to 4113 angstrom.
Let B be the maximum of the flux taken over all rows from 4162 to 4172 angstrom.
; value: 1.94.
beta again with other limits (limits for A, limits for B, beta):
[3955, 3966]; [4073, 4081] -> 1.91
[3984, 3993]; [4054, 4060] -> 1.93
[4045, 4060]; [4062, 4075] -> 1.96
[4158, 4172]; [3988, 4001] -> 1.96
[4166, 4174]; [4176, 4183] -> 1.98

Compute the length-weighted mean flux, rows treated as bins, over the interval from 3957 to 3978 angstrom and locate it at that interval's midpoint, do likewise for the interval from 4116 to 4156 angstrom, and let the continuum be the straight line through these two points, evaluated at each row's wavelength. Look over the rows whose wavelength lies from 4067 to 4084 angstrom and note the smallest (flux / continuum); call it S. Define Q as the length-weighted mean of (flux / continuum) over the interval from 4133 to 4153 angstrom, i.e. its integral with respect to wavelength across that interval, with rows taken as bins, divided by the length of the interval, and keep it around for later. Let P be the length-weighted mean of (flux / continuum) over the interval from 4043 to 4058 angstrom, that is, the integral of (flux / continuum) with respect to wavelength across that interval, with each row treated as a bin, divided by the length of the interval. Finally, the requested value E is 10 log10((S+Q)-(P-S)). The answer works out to 2.91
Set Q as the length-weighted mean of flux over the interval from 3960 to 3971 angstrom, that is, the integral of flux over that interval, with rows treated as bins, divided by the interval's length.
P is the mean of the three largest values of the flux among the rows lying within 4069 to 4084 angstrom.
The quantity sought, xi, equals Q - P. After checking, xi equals -31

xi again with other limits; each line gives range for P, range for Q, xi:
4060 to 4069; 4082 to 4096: -12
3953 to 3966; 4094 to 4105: -2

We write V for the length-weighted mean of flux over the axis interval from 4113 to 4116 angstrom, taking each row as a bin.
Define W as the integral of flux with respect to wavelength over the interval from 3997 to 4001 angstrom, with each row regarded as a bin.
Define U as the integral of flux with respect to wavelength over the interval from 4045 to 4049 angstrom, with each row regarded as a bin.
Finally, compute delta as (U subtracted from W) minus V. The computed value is -110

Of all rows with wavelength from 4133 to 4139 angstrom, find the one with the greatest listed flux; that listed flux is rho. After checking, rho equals 86.86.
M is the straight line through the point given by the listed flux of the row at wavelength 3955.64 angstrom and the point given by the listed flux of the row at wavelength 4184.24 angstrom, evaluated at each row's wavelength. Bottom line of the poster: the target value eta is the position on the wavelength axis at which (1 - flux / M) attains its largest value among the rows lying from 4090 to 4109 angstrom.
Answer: 4105.98 angstrom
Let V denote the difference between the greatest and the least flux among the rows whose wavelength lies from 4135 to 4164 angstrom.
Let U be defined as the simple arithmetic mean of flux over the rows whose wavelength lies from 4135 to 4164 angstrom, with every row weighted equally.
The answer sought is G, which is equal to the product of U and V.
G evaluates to 3189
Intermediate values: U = 74.7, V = 43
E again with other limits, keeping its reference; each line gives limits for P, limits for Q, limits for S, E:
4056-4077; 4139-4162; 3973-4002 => 2.17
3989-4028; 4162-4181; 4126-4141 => 1.25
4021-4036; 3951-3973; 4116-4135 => 1.37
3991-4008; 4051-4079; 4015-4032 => 3.64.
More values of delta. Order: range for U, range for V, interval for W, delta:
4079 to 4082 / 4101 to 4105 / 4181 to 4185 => 23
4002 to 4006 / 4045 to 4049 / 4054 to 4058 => -48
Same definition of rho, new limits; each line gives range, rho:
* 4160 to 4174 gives 96.04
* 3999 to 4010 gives 84.45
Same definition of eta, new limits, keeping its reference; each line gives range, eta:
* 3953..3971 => 3966.58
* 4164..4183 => 4178.46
